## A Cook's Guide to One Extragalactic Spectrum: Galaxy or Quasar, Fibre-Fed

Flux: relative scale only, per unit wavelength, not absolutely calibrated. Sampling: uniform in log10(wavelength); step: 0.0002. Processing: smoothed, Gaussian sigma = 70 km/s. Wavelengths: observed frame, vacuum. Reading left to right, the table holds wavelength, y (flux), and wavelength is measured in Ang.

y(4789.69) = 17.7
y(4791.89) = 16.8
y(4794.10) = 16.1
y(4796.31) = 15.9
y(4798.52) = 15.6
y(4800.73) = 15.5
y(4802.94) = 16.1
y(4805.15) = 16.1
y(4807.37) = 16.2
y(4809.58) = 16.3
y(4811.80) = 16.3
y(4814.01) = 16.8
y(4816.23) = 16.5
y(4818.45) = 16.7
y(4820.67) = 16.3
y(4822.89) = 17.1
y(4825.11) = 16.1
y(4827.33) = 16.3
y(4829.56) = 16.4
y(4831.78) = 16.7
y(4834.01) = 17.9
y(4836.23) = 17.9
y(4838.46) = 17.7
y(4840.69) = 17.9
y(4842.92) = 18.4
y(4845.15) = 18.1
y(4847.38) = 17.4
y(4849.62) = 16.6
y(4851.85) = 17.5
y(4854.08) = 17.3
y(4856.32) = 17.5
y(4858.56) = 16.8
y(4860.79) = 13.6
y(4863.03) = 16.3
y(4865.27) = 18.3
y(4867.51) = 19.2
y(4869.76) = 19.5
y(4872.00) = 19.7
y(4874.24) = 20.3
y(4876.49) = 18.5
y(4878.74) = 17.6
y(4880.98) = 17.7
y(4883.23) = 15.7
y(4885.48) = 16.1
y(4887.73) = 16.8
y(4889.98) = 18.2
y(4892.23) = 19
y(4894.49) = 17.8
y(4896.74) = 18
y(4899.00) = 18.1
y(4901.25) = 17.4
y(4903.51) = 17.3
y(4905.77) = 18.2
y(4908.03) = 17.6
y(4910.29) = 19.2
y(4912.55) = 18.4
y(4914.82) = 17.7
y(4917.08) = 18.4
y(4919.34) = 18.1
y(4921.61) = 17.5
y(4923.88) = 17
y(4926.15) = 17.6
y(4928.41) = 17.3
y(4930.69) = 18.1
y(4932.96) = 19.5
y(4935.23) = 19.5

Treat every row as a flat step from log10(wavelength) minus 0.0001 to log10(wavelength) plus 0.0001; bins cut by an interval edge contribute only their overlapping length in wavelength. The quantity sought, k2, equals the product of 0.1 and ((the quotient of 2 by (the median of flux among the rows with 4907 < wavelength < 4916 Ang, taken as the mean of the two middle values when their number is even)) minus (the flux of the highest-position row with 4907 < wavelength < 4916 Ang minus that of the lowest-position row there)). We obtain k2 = 0.00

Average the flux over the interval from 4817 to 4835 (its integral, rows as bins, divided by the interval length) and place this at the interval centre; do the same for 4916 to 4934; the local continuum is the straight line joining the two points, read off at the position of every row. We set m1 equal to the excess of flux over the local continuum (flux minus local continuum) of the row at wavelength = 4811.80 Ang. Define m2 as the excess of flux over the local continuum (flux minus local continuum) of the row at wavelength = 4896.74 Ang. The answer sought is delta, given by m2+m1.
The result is 0.2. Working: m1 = -0.2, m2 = 0.4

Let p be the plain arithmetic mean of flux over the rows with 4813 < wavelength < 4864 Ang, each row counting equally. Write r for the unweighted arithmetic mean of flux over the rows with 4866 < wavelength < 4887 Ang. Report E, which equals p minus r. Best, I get -1.3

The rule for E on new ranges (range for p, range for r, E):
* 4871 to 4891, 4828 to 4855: 0.4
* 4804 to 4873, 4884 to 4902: -0.5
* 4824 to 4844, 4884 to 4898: -0.4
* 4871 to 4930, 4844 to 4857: 0.5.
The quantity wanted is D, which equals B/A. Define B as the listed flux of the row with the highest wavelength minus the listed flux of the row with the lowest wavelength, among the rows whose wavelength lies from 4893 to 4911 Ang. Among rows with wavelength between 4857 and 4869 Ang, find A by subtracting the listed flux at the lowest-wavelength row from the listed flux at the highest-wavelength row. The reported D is 0.58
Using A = 2.4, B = 1.4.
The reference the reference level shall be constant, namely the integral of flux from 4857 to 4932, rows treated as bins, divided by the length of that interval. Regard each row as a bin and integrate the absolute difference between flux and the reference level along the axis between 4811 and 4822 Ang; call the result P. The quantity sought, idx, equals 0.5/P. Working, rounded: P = 14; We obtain 0.036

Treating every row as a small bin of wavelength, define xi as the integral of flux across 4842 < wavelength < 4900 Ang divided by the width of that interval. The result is 17.7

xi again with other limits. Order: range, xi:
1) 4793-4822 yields 16.2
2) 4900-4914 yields 18.0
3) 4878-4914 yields 17.7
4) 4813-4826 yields 16.6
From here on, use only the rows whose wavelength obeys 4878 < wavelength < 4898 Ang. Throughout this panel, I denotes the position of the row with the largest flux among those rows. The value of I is 4892.23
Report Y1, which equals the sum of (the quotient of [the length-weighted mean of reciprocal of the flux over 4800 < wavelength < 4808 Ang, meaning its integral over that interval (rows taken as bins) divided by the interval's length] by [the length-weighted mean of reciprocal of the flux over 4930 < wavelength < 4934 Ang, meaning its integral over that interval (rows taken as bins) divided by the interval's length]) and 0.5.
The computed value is 1.68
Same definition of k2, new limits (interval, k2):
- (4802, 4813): -0.01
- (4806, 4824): -0.08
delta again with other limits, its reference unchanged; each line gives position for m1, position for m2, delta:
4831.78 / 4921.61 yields -0.4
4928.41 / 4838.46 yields 0.2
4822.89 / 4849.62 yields 0.1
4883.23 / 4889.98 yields -1.0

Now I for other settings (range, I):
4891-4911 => 4910.29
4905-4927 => 4910.29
